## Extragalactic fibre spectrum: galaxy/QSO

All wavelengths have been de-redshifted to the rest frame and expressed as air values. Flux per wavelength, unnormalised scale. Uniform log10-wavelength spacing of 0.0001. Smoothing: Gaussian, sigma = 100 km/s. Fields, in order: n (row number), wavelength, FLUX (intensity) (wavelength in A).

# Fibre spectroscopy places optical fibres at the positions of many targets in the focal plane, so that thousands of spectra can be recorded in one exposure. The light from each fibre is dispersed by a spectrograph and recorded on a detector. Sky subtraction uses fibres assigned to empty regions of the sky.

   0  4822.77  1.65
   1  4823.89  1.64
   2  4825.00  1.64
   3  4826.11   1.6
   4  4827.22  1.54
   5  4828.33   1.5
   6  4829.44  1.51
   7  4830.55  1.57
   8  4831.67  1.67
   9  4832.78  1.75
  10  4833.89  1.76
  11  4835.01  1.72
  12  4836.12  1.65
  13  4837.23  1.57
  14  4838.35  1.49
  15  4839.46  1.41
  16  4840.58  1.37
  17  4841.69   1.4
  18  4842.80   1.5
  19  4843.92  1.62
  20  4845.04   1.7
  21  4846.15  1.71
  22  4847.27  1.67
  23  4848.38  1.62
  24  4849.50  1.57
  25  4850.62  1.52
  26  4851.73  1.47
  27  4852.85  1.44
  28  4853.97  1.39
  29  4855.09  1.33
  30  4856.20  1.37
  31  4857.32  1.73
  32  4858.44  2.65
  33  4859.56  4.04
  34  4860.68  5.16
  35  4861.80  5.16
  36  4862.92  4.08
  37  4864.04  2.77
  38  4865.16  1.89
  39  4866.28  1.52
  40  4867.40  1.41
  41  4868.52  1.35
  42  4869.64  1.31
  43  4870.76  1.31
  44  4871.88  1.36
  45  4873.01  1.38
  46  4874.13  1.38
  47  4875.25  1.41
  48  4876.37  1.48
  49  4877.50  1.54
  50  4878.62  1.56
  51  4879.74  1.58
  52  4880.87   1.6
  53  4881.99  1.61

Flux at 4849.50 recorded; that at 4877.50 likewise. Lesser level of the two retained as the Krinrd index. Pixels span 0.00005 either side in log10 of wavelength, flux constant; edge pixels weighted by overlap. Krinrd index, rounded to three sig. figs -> 1.54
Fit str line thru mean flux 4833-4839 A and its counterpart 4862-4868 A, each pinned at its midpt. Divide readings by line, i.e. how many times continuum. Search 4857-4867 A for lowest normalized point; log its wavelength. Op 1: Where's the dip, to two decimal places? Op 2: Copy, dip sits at 4866.28 A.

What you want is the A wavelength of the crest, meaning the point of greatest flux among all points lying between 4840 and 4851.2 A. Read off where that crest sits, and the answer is 4846.15 A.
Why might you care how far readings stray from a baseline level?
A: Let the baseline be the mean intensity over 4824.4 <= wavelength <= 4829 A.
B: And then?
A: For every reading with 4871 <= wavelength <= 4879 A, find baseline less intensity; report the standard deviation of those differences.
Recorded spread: 0.08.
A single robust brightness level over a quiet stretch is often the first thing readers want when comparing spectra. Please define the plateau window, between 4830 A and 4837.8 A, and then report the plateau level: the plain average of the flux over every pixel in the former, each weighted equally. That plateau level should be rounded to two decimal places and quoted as 1.67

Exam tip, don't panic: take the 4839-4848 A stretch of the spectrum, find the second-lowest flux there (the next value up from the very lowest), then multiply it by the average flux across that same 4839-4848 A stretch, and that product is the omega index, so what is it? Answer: 2.2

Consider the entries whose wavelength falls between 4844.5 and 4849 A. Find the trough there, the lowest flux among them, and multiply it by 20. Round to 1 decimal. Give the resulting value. 32.4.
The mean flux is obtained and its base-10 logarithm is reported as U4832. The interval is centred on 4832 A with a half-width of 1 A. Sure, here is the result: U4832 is 0.23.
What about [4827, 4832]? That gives 0.19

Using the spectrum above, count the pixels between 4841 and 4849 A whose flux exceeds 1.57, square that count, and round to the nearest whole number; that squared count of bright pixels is 25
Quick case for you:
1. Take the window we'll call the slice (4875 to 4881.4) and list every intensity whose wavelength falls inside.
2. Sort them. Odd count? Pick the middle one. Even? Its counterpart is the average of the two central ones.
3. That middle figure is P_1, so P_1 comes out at 1.55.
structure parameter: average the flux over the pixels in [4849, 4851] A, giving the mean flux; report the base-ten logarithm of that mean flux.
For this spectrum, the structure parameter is 0.189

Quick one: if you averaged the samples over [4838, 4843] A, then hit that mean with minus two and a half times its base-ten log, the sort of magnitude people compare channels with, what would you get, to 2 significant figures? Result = -0.39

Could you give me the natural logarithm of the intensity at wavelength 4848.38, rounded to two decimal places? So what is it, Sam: 0.48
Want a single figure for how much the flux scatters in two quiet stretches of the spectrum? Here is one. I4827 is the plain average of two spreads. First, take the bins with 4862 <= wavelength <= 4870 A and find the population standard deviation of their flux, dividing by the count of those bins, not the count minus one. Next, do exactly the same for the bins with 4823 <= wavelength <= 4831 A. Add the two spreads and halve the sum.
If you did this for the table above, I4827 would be 0.5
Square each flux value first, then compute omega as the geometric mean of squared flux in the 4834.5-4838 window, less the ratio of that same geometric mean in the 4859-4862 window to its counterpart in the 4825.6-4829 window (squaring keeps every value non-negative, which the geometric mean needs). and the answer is -7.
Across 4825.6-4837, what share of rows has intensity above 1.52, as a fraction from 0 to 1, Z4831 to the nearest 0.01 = 0.80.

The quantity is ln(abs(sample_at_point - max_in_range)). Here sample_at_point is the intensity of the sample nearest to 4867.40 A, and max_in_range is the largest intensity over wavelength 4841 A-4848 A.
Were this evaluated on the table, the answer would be -1.2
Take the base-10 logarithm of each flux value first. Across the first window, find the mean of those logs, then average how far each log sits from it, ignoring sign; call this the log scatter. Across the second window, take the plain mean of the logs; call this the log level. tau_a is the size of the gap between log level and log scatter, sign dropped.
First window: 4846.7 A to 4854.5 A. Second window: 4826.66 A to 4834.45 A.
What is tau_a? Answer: 0.18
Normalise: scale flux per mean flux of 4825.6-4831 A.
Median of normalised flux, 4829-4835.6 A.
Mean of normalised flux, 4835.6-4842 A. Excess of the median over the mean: 0.14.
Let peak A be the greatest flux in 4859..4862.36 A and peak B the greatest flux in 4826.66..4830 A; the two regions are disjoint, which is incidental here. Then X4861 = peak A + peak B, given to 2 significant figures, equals 6.7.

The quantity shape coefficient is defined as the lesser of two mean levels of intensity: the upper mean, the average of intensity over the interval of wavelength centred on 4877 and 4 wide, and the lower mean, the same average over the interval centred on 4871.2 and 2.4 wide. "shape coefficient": 1.33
